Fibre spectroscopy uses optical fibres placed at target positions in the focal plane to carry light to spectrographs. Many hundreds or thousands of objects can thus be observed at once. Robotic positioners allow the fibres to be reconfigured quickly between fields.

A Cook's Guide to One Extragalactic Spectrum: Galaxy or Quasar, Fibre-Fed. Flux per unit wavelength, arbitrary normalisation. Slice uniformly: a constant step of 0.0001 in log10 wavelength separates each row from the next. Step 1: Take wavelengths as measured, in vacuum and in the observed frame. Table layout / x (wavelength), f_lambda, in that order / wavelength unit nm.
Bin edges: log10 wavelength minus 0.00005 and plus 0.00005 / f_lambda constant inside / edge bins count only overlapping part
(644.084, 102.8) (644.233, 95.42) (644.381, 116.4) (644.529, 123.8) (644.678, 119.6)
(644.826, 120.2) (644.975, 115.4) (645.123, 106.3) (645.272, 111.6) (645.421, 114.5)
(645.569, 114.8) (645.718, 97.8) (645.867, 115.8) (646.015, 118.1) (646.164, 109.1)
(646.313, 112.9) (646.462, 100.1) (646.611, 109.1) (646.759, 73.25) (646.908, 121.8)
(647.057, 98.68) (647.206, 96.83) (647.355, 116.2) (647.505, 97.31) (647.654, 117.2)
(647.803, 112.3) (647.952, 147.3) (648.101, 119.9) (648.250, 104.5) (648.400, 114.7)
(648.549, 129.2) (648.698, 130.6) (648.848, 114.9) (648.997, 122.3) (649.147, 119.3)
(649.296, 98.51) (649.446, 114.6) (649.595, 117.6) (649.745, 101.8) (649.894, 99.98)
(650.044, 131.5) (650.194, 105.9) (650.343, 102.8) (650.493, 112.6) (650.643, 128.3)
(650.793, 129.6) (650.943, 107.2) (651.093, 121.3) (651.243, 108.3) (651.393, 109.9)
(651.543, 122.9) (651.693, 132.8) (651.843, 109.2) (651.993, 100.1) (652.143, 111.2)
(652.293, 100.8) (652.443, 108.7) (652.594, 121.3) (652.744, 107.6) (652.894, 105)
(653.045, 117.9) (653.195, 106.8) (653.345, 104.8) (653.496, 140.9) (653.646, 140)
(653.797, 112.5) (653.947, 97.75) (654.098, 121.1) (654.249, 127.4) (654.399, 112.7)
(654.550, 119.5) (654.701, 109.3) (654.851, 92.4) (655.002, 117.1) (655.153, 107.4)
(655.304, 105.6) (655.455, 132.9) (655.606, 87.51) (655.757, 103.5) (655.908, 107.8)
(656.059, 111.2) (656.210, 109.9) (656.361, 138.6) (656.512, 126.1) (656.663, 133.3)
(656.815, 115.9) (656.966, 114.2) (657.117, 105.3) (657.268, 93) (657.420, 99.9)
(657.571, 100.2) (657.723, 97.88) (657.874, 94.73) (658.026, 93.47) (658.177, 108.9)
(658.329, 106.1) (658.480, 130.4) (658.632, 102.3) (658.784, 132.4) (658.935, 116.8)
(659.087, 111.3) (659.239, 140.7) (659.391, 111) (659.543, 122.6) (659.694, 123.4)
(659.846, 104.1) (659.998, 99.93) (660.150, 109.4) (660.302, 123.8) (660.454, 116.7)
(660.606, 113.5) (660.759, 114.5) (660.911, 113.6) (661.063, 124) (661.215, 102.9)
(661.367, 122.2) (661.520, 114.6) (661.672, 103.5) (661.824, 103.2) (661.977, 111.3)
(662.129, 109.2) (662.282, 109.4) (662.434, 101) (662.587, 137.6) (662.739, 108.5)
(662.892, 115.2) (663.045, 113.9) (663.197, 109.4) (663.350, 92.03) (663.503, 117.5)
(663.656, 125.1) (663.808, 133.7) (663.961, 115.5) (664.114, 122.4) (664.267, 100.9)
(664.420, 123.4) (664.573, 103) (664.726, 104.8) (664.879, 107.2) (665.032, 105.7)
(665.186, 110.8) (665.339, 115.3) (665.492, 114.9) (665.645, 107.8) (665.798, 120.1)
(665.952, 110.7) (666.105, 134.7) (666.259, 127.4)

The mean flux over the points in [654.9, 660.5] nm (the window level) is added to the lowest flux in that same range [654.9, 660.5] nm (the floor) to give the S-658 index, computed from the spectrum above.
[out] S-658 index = 200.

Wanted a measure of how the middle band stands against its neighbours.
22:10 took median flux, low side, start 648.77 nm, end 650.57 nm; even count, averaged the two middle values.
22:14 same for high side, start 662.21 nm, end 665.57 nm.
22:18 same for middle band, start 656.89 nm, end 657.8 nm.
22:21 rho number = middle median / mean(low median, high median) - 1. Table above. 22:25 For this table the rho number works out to -0.11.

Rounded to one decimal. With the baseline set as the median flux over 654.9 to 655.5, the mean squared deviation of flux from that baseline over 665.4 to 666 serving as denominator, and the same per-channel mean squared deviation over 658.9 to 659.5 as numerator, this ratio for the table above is 9.2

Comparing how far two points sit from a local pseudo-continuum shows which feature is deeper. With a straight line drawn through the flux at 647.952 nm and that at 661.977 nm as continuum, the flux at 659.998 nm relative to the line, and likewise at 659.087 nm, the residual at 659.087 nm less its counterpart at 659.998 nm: 9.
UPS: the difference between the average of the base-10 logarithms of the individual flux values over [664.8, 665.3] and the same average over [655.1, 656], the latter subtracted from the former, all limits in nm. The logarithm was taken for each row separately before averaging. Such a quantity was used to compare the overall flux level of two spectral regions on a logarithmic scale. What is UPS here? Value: 0.005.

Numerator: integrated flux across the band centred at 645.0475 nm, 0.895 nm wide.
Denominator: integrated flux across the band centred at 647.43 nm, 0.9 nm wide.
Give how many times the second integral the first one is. 1.07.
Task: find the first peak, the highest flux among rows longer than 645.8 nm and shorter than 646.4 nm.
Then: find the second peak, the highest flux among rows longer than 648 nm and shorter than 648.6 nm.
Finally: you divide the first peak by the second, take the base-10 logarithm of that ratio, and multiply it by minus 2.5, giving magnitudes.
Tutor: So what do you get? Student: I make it 0.10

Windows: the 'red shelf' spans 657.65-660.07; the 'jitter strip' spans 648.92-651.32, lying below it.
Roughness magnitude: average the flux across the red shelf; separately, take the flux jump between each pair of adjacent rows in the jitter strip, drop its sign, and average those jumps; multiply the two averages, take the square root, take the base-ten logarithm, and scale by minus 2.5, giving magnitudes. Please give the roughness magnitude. -3.961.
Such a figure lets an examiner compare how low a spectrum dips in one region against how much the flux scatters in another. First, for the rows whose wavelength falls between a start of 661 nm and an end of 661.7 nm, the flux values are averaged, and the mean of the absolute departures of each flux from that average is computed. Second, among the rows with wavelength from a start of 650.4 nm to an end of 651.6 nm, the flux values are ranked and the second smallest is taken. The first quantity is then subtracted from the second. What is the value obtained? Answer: 100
